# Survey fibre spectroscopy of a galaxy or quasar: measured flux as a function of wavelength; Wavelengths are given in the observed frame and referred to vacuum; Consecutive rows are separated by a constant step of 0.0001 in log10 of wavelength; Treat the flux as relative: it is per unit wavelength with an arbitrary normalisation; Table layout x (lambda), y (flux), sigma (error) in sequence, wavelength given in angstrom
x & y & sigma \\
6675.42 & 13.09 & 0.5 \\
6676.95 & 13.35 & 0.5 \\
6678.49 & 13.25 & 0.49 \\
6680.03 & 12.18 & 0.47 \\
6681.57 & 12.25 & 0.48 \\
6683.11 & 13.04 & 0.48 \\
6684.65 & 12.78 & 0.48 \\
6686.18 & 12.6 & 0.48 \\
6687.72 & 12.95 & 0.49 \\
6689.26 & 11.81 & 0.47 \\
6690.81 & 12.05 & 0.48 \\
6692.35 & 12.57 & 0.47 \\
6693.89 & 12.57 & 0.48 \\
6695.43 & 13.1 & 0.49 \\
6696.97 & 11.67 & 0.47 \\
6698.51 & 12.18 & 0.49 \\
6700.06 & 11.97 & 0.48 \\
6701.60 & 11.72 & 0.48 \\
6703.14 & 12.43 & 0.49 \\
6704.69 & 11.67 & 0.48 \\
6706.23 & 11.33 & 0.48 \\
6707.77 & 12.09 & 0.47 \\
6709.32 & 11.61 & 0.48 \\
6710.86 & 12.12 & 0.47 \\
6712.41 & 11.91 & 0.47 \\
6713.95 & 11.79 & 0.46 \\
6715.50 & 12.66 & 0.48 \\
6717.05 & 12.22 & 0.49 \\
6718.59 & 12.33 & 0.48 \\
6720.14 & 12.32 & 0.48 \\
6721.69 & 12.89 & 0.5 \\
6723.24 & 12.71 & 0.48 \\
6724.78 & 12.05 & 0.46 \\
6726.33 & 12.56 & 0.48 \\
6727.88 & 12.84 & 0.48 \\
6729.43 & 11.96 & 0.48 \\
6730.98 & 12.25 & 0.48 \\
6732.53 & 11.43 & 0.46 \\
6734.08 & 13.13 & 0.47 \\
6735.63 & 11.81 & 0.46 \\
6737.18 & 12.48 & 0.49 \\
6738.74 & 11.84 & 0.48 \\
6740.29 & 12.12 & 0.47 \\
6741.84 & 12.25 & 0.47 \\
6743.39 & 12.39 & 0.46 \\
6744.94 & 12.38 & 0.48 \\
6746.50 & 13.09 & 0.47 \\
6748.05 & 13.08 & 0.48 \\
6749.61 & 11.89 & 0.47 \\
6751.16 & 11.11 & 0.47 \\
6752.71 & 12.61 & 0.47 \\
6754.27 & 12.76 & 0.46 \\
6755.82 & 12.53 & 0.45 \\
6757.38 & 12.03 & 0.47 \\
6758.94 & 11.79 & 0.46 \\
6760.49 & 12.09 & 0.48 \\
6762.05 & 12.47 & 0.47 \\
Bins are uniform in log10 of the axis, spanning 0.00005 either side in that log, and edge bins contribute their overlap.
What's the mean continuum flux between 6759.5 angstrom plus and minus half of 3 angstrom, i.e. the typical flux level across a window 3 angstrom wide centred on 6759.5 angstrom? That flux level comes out 11.9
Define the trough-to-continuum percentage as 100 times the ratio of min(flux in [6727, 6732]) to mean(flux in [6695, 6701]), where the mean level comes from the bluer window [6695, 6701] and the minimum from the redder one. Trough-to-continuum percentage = 98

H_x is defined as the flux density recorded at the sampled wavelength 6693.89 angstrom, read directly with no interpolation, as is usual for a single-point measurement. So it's 12.57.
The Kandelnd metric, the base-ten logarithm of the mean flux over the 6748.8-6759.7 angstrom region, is 1.08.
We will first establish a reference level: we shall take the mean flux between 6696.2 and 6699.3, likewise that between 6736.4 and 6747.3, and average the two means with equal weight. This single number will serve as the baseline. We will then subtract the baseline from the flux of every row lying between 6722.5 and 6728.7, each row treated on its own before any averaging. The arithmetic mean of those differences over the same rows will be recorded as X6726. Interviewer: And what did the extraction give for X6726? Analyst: 0.40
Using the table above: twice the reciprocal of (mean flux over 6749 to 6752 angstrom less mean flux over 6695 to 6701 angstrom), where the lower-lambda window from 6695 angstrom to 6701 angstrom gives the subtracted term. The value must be -3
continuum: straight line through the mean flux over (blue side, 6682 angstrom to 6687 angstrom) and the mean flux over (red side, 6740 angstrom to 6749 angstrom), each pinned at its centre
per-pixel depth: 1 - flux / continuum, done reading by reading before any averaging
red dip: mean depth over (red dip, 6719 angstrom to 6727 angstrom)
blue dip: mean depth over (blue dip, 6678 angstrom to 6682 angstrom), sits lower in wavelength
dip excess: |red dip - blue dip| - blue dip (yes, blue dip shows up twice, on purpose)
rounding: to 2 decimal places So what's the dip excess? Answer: -0.01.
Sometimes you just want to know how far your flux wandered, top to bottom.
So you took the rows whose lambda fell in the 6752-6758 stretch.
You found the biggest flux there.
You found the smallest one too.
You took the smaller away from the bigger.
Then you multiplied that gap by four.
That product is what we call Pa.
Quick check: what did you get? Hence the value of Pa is 2.9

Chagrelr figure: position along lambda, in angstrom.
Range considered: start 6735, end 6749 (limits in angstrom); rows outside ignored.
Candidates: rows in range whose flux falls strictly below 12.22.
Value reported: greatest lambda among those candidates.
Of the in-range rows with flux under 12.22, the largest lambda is 6740.29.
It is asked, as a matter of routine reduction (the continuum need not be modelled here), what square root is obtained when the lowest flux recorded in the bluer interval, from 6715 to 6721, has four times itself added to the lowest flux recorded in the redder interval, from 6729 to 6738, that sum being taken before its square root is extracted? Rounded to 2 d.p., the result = 7.77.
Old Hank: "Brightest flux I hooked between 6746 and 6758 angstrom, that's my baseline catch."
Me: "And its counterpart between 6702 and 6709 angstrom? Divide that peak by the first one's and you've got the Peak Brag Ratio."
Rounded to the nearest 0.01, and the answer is 0.95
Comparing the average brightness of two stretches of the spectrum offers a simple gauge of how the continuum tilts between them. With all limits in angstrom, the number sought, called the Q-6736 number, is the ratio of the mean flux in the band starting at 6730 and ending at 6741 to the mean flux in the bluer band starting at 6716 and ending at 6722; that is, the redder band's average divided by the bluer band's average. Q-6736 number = 0.98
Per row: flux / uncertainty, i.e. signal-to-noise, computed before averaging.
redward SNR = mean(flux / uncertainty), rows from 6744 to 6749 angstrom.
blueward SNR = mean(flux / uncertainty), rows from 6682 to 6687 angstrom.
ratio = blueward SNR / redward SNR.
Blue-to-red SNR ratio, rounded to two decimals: 0.99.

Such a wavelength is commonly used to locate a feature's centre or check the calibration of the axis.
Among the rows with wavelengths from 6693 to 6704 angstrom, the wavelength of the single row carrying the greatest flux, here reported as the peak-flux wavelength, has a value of 6695.43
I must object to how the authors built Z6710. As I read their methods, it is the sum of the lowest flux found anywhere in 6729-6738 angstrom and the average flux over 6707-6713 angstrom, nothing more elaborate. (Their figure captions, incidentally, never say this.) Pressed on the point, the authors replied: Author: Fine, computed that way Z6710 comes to 23.4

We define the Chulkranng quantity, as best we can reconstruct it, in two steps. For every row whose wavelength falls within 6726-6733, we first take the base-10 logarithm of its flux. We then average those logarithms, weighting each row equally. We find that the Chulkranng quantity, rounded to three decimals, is 1.086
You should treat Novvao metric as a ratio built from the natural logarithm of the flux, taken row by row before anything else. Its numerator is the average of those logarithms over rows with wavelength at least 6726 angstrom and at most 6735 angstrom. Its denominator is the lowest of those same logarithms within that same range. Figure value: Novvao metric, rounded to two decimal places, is 1.03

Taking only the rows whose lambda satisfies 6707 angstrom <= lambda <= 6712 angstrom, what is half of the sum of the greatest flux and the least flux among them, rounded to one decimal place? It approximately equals 11.9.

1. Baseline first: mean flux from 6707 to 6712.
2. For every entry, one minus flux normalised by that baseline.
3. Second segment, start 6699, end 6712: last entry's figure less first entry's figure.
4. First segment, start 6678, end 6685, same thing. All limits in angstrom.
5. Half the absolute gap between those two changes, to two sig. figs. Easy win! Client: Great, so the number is 0.026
